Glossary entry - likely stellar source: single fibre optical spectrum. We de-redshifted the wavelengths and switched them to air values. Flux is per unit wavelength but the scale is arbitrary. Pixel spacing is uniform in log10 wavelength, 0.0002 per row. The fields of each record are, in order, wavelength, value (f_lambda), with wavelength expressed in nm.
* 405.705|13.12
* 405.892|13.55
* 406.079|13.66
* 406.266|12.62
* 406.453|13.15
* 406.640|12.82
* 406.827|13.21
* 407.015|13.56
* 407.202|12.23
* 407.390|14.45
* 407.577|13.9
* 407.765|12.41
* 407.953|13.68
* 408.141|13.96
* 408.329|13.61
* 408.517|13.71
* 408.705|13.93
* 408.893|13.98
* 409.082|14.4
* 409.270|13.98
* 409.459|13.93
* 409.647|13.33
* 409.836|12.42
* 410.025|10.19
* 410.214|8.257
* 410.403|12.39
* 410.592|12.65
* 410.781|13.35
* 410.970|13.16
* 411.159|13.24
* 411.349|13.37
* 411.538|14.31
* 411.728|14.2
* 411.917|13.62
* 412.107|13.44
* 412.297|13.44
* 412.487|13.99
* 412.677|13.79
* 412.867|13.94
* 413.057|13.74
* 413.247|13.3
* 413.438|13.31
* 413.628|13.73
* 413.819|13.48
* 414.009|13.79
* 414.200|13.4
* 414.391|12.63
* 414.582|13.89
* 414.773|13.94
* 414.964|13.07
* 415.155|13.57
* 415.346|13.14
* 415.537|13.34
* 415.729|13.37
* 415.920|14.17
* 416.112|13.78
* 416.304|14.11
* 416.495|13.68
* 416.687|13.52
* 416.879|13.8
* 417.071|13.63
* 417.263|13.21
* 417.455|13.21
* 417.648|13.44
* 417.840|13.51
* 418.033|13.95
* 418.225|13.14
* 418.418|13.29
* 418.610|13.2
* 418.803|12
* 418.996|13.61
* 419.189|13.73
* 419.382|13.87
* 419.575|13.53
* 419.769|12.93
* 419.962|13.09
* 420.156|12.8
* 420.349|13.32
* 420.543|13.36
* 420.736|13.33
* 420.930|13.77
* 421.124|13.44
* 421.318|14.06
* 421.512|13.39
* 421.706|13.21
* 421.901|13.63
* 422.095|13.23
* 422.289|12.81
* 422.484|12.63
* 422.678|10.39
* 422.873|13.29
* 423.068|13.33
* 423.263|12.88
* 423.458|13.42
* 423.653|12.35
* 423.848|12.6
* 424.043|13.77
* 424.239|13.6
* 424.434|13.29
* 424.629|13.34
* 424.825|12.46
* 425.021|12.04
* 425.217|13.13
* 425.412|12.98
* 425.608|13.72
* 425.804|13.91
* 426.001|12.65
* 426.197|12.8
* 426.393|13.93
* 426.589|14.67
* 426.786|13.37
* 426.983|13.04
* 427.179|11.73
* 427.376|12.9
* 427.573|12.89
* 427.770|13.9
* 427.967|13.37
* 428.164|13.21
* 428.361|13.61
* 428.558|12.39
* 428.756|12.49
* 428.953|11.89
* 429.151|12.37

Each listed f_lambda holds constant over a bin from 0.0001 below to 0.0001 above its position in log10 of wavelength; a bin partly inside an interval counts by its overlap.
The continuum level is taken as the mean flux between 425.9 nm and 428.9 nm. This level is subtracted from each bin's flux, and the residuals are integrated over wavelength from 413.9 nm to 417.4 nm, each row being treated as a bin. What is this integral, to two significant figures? 1.5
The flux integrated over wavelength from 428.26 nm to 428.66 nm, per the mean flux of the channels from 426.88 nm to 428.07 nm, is 0.40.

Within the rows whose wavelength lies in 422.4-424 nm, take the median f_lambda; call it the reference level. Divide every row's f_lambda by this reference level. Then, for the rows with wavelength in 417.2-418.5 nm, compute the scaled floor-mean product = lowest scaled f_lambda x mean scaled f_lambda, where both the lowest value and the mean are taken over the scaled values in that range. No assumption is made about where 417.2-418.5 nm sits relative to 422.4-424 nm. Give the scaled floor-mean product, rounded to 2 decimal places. 1.08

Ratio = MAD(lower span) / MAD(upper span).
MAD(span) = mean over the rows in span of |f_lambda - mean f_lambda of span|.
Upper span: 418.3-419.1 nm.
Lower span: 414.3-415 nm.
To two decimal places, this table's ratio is 1.04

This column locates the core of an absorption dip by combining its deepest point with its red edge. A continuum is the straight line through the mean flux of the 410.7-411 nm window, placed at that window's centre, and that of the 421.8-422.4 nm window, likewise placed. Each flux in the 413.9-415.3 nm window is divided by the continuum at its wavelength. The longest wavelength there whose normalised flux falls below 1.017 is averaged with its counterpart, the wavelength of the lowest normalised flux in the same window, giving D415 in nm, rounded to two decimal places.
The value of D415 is 414.68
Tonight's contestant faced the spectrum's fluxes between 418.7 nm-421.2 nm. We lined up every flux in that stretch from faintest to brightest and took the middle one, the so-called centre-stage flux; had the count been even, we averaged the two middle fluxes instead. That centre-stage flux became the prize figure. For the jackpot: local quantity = 13.36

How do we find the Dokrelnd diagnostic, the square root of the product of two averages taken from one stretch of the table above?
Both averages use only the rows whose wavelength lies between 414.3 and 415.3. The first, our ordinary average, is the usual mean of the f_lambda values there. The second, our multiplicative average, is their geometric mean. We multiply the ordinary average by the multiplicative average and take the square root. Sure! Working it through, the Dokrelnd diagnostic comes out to 13.4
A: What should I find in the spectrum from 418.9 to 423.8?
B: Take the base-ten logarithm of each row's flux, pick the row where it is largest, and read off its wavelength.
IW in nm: 421.318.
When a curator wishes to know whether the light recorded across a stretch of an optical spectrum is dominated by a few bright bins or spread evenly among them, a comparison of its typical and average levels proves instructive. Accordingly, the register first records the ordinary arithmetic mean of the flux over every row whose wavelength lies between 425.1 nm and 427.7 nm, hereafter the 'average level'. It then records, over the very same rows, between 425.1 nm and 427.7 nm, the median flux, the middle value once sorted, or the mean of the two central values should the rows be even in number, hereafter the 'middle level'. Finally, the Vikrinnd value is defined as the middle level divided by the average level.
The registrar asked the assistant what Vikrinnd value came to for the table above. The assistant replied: 0.987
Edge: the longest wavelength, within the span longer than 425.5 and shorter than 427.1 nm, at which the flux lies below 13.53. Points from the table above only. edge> 426.983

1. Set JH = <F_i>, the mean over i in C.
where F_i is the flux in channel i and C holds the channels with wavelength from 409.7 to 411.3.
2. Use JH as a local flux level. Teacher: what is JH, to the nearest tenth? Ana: 12.0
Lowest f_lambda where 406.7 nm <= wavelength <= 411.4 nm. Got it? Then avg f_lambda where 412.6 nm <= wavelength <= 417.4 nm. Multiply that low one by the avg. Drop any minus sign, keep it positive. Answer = 112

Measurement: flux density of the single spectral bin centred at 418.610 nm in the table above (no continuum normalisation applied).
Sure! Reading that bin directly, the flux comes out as 13.2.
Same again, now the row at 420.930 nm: 13.77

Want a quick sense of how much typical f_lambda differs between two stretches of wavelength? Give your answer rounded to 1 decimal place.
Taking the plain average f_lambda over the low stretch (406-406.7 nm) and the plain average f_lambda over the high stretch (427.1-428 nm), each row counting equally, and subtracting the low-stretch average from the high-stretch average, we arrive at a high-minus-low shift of -0.1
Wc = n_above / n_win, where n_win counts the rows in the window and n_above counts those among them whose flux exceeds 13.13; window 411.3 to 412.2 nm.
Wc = 1.00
